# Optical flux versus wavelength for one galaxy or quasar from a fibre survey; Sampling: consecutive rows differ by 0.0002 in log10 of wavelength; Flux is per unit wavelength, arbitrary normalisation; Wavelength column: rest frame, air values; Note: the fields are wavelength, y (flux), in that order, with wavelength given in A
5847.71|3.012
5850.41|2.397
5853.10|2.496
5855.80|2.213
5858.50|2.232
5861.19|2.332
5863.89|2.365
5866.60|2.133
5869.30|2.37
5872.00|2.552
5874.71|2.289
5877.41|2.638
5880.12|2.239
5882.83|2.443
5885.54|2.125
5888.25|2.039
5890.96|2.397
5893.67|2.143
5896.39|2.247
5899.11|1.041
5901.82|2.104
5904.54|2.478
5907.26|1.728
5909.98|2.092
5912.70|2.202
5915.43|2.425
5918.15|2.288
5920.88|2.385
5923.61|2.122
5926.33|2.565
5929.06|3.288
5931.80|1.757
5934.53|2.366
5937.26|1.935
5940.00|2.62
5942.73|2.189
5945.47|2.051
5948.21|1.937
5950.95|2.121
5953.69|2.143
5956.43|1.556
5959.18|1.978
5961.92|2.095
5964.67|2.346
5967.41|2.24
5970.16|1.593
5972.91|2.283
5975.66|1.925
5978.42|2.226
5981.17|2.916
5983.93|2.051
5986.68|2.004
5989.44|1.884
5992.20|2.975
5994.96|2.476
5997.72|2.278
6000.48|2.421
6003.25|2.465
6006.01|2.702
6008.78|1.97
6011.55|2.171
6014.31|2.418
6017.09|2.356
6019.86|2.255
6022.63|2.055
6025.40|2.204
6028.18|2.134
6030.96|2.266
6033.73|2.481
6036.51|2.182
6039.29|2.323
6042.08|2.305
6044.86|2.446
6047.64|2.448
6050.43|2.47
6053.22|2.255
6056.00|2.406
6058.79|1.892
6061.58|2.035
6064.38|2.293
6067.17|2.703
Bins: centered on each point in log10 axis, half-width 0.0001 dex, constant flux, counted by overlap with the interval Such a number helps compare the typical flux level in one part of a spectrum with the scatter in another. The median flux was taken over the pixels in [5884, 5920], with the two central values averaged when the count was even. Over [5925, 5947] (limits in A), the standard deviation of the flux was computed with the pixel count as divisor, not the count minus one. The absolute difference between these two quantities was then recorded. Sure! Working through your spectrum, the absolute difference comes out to 1.69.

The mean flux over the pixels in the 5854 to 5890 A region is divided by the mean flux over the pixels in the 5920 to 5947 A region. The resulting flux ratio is 0.99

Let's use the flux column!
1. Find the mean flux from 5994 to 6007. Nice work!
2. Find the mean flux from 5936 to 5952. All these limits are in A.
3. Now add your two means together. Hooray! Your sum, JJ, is 4.61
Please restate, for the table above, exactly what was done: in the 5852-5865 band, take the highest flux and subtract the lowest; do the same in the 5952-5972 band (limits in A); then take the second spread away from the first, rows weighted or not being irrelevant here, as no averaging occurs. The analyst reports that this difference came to -0.5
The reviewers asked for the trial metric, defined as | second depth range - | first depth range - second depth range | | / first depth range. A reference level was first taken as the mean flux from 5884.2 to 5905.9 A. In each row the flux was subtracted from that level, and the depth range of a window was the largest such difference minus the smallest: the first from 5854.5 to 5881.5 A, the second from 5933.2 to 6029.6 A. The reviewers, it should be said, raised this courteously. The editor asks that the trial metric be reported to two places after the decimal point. 1.00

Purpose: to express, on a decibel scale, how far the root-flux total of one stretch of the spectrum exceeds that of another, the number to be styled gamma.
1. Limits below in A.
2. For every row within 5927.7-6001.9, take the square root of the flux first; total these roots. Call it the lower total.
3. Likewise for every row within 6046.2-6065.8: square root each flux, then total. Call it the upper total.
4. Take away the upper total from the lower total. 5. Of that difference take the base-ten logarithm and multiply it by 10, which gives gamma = 14.7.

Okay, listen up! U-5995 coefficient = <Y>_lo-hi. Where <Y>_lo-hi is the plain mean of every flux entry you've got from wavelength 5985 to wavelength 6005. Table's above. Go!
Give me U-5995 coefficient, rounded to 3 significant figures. 2.36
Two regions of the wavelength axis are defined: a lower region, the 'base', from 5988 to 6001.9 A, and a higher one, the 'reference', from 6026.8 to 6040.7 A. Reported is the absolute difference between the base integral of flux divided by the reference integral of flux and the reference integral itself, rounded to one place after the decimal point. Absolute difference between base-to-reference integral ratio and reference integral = 30.6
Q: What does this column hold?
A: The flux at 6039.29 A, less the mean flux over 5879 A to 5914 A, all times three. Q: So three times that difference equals 0.7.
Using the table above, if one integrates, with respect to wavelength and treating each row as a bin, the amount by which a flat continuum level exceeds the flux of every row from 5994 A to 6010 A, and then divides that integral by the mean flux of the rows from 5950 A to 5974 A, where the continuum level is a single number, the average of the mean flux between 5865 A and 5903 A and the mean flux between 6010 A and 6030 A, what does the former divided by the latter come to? -1.4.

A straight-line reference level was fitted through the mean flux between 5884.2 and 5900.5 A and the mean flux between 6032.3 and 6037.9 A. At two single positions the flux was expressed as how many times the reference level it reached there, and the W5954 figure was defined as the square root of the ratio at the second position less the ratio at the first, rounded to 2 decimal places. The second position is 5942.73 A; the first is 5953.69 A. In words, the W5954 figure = 0.18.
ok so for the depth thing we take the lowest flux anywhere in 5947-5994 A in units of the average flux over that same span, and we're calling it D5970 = 0.73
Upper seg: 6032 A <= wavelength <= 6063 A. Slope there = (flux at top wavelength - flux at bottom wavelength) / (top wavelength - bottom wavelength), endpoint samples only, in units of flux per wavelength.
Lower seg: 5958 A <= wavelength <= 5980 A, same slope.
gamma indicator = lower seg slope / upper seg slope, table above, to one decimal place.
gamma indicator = -0.8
